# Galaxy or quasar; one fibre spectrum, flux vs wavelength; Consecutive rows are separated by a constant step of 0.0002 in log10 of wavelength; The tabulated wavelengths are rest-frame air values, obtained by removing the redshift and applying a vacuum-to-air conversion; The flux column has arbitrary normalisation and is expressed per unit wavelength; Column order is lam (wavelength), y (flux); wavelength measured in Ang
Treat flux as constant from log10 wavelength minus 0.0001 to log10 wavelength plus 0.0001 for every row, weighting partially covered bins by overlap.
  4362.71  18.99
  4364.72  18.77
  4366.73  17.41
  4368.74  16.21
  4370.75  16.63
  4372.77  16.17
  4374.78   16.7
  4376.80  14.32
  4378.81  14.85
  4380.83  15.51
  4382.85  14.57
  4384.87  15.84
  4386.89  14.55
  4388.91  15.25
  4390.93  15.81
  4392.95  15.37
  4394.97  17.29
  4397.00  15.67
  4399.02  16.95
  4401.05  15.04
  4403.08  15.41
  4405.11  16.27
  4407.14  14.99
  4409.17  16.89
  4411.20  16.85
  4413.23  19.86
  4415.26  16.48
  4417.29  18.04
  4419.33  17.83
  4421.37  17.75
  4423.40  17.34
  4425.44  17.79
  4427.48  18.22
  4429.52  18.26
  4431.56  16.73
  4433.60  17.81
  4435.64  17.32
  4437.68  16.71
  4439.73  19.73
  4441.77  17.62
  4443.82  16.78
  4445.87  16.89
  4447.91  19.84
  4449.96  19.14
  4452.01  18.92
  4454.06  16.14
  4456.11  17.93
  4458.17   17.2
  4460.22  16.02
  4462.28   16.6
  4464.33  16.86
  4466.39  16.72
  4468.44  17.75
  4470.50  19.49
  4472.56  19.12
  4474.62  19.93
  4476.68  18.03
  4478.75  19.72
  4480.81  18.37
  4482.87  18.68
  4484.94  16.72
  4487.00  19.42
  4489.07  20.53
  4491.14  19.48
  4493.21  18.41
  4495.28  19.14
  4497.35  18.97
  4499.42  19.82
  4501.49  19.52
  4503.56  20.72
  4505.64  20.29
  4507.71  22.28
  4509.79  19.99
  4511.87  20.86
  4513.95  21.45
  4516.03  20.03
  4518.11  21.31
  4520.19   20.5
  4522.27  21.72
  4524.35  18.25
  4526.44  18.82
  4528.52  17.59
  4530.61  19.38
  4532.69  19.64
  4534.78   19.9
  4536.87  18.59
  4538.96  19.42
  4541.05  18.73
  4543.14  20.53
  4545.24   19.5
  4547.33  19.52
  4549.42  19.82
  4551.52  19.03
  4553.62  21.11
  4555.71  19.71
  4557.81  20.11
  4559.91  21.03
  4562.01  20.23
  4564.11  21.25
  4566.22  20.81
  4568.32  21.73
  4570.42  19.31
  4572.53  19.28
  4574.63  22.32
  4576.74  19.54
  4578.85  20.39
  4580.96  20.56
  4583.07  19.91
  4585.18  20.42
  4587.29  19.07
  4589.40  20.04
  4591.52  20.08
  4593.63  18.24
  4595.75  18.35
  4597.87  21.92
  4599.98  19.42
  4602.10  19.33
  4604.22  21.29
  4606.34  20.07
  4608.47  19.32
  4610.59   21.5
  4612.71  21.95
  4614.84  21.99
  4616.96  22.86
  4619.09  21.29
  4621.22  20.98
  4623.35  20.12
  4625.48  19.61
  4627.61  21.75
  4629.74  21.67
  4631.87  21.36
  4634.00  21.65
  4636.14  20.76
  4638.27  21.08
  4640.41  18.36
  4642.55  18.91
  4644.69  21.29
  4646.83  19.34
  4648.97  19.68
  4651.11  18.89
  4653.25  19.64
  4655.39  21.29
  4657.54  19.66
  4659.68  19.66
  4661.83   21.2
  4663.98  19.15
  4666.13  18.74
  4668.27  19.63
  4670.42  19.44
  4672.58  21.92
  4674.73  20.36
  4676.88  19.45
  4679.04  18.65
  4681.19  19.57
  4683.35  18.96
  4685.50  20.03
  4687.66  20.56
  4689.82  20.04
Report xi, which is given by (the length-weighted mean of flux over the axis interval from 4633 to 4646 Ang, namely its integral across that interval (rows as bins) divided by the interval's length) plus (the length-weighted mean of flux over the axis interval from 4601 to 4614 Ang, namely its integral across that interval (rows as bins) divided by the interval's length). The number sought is 40.9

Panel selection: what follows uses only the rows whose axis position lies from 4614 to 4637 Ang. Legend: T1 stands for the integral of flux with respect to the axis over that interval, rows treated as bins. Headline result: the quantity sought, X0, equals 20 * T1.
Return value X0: 9786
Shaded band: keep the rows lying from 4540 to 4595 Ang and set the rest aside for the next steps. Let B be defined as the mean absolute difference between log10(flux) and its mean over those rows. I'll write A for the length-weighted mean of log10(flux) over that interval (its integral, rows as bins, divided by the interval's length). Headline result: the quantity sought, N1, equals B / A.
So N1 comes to 0.012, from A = 1.30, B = 0.0157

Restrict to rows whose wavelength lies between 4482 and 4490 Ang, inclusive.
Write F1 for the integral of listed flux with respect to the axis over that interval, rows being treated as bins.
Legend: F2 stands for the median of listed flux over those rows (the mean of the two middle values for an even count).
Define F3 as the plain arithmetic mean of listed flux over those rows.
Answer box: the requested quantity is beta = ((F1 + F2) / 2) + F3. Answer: 104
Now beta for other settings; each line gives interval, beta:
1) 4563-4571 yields 115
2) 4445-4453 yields 103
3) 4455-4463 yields 93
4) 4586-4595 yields 116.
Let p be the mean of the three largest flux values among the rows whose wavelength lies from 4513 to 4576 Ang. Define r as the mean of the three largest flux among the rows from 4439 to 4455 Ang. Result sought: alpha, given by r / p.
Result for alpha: 0.89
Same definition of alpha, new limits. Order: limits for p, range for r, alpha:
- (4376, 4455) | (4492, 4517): 1.09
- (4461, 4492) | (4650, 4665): 1.03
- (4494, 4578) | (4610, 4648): 1.01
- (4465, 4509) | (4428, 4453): 0.92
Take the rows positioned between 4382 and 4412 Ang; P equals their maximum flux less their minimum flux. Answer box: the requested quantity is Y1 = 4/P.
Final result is 1.46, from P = 2.7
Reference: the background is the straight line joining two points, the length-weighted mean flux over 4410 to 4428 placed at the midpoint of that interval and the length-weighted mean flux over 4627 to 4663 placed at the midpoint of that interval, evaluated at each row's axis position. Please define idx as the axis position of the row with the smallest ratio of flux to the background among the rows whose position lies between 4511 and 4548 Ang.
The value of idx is 4528.52 Ang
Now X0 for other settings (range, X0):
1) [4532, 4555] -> 9024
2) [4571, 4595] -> 9575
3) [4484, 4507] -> 8935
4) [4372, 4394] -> 6758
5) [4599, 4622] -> 9618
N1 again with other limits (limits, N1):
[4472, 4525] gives 0.017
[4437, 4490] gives 0.023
